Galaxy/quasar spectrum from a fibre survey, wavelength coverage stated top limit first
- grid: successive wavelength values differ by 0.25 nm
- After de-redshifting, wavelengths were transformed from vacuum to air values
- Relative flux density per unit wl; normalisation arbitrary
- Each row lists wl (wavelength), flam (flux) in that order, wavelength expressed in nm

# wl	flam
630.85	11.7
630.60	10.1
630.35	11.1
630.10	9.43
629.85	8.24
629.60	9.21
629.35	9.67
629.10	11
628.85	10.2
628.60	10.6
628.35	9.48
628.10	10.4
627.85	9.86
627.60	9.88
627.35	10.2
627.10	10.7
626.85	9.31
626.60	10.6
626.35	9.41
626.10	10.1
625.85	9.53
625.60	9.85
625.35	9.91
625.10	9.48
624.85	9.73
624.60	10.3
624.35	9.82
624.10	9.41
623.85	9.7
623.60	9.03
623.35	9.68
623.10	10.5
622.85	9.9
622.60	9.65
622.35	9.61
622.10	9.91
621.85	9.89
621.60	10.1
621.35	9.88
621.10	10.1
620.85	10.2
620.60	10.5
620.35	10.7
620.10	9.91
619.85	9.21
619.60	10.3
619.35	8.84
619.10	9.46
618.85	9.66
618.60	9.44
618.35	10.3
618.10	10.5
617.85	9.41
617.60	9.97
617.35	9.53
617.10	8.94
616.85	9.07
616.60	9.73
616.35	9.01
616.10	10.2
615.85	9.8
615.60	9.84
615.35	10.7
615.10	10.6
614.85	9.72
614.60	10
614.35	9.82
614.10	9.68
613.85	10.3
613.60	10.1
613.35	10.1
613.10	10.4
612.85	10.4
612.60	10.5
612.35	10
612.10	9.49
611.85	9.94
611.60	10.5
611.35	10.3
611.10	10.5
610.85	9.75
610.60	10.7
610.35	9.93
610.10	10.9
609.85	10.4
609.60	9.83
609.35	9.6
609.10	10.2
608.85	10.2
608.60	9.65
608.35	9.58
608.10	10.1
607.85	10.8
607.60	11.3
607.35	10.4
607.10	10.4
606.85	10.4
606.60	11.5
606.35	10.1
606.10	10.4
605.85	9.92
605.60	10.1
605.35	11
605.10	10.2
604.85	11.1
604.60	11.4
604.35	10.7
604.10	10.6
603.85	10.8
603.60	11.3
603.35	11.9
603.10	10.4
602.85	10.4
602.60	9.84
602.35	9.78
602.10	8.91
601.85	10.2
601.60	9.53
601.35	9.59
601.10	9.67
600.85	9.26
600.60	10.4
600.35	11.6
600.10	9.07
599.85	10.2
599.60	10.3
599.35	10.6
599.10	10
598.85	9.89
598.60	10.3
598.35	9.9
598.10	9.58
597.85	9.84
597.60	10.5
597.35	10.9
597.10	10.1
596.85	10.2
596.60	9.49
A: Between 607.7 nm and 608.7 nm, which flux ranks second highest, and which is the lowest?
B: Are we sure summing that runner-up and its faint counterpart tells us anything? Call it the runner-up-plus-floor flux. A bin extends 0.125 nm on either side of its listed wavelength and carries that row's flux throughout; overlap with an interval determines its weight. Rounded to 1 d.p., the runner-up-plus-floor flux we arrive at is 19.7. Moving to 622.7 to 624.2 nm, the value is 18.9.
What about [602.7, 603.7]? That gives 21.7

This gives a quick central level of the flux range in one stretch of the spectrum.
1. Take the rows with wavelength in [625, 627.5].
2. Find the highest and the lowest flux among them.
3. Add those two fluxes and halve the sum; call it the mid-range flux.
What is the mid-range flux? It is 10.0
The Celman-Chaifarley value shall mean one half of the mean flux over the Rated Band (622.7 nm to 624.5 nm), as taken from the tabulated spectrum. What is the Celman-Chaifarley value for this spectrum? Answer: 4.86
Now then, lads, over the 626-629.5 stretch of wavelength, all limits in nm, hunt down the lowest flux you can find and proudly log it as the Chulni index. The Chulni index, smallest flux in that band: 9.31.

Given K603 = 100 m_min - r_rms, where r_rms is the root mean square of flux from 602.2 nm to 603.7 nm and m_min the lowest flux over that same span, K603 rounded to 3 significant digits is 967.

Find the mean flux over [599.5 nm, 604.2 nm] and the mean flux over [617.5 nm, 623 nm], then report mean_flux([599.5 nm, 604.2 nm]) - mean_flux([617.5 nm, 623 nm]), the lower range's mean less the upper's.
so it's 0.3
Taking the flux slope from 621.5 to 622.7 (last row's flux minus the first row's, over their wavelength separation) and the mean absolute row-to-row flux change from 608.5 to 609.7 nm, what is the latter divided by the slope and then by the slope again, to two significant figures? 1.7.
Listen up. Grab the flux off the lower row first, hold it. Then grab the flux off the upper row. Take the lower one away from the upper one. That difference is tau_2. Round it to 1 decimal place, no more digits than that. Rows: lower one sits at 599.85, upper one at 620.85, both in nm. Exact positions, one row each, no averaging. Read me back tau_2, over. 0.0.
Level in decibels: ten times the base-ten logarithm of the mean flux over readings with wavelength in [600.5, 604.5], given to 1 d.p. 10.1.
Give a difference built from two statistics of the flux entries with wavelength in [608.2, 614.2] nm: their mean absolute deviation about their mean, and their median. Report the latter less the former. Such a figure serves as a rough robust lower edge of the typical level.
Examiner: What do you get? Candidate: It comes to 9.83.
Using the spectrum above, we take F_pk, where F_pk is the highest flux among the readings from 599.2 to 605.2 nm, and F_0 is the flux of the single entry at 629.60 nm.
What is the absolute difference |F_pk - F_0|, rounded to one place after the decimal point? 2.7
